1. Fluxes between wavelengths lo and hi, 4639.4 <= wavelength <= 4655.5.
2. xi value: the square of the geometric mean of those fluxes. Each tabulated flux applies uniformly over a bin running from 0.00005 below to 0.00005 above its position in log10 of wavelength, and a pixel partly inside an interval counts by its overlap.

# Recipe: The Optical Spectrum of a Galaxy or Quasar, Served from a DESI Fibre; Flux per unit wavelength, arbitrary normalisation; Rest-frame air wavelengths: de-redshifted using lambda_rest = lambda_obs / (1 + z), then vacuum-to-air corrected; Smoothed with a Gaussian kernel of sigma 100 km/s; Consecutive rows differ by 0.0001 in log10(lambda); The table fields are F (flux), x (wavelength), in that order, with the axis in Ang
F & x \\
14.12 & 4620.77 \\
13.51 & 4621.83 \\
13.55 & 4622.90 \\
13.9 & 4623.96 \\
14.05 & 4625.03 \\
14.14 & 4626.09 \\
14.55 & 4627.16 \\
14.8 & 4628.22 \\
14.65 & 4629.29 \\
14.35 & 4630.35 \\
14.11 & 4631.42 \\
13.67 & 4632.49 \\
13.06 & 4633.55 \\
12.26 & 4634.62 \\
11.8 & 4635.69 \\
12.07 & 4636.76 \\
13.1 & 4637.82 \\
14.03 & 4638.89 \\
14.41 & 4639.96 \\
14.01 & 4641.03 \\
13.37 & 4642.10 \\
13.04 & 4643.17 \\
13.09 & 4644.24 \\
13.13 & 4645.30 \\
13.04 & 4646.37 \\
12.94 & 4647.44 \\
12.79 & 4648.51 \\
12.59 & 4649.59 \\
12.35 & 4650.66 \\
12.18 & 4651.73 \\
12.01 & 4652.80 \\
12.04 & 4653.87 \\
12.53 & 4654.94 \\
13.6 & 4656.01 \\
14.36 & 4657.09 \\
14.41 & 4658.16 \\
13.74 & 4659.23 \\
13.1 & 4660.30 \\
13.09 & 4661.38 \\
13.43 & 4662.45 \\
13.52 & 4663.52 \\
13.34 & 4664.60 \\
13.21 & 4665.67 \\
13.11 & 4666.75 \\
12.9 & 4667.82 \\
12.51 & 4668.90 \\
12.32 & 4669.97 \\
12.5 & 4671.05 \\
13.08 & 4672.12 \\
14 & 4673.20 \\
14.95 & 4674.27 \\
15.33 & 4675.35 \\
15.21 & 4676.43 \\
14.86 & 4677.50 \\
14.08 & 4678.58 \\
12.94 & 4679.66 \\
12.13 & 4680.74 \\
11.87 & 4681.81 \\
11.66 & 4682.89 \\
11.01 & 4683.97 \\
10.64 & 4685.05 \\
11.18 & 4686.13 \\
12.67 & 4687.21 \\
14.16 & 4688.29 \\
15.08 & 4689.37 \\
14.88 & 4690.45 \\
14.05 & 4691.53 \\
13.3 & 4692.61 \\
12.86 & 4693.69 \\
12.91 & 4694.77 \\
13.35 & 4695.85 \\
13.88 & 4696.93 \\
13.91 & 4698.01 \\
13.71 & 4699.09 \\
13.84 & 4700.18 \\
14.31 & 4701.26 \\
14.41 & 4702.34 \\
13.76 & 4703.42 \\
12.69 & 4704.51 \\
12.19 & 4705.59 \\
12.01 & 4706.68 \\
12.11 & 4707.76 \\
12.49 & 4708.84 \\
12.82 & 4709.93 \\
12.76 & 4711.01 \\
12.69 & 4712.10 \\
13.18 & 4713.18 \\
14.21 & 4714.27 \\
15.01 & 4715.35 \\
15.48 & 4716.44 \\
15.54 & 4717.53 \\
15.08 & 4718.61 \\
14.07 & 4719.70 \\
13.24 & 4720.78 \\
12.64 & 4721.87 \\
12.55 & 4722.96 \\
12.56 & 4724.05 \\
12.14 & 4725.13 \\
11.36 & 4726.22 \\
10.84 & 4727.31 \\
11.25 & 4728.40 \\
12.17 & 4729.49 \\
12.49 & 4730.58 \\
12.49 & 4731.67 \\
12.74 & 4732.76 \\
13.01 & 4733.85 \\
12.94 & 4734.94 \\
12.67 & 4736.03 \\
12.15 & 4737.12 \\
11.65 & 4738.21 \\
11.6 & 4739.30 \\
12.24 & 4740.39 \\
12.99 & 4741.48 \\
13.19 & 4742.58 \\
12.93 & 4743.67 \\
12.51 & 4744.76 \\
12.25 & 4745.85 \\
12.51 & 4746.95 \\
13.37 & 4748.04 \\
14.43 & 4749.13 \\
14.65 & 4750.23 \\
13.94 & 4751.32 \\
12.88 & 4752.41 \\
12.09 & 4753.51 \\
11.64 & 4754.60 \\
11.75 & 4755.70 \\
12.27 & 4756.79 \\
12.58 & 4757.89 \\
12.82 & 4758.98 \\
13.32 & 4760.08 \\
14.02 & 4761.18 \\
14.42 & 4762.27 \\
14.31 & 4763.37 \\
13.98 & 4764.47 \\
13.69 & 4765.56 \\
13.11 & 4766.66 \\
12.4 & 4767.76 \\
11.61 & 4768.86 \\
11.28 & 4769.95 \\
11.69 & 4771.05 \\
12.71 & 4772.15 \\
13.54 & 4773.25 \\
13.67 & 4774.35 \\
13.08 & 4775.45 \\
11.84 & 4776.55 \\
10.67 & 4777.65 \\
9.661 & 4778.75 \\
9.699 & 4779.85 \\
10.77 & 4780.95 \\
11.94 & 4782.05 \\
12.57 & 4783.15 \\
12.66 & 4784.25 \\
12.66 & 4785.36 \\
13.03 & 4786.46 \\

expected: 166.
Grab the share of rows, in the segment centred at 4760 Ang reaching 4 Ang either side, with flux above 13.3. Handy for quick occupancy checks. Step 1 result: 0.6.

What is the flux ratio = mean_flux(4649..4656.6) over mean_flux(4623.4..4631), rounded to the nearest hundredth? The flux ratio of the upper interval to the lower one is 0.87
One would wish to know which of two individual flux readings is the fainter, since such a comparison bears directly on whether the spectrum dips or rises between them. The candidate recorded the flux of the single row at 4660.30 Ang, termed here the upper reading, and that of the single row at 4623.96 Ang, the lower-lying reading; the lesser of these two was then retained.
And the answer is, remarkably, 13.1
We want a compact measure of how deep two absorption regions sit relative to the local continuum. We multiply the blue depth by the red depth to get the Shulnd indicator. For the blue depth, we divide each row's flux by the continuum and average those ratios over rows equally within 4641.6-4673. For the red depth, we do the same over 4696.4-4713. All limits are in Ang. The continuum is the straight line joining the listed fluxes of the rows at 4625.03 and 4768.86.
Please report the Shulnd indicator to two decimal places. 1.00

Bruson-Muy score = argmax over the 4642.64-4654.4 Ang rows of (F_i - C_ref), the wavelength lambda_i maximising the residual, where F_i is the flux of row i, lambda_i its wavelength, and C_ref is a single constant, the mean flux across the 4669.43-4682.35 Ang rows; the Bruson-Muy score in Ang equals 4645.30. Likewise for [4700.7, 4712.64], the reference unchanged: 4702.34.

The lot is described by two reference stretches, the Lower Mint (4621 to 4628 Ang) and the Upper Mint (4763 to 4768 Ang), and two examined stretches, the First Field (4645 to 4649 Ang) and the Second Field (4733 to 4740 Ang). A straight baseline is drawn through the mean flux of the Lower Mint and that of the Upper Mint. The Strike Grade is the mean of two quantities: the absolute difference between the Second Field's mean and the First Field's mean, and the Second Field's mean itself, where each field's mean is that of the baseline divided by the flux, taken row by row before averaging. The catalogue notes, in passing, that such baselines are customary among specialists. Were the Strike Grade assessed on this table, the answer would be 0.569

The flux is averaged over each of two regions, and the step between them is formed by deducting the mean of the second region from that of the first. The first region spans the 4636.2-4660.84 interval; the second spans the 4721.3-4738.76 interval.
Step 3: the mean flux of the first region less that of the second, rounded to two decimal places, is 0.90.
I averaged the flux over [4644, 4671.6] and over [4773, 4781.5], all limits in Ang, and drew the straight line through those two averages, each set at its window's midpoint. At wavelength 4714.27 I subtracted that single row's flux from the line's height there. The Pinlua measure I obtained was -1.9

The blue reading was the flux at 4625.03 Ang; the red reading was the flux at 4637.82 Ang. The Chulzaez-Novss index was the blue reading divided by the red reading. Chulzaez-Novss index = 1.07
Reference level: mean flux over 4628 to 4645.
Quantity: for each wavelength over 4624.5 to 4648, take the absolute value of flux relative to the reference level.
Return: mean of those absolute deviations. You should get 0.72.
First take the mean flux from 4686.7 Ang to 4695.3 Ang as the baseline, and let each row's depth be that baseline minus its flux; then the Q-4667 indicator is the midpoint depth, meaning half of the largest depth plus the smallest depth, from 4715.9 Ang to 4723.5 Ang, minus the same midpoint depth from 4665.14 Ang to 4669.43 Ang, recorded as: -1.2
